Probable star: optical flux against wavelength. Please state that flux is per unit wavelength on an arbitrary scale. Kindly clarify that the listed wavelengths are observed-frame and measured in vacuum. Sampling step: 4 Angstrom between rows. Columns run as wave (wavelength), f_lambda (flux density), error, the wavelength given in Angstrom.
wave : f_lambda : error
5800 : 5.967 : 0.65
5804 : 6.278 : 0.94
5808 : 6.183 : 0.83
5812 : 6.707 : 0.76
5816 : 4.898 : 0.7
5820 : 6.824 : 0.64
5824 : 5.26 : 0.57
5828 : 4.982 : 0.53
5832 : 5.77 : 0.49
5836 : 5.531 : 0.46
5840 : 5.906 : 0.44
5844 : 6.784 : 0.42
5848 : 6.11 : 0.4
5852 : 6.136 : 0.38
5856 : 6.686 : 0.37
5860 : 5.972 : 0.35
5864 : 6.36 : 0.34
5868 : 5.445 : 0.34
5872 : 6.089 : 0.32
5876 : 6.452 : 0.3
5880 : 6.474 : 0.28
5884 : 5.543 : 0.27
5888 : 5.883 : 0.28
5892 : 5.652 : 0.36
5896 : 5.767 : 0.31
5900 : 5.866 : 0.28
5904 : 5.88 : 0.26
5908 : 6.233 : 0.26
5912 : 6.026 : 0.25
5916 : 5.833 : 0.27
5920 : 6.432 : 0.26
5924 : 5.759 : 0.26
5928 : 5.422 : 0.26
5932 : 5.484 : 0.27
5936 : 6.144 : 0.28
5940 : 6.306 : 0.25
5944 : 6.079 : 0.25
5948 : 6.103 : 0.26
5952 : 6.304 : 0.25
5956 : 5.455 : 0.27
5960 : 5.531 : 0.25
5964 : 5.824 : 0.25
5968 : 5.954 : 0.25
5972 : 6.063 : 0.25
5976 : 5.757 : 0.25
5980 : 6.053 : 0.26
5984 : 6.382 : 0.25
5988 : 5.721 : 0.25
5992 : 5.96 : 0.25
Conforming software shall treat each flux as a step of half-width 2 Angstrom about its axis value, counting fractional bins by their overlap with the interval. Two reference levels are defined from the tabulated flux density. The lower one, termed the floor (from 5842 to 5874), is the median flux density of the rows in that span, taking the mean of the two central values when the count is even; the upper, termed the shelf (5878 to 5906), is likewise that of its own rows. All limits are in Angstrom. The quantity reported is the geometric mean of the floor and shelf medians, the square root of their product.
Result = 5.99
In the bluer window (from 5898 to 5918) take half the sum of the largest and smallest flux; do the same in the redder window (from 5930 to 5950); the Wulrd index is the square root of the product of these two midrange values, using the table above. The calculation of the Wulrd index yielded 6.0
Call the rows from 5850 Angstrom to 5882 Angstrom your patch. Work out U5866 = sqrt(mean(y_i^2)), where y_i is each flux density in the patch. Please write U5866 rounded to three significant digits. 6.21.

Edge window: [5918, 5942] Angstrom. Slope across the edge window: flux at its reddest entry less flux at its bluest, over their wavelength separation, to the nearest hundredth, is -0.01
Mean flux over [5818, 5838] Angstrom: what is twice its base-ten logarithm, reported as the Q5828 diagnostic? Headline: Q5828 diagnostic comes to 1.51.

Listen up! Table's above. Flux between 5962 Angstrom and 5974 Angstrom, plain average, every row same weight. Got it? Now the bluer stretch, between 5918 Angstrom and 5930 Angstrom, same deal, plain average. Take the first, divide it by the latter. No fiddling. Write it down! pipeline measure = 1.01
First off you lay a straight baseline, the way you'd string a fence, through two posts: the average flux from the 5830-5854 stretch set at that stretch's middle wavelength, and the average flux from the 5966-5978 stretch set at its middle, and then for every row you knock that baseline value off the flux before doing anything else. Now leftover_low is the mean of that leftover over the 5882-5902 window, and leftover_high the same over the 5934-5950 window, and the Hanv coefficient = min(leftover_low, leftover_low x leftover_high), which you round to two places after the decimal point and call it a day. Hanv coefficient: -0.25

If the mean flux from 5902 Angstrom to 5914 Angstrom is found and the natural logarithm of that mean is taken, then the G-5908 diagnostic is 1.80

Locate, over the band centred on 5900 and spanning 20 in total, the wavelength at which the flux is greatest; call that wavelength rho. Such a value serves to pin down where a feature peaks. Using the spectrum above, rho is 5908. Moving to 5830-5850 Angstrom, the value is 5844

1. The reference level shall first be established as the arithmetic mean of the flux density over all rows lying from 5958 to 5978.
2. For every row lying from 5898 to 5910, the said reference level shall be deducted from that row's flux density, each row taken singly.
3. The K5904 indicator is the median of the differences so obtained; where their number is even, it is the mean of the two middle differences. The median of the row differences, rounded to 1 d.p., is 0.1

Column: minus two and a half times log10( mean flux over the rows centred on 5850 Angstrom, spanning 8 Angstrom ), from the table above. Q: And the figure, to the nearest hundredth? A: -1.97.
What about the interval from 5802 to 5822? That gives -1.98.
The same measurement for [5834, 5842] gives -1.89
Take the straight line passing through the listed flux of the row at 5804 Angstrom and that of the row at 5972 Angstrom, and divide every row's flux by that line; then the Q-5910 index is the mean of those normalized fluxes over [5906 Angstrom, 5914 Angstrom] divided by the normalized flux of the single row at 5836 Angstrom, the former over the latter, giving 1.13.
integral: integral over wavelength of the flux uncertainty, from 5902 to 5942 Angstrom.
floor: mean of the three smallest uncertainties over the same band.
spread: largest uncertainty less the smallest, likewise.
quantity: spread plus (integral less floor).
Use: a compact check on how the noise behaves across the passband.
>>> 10.3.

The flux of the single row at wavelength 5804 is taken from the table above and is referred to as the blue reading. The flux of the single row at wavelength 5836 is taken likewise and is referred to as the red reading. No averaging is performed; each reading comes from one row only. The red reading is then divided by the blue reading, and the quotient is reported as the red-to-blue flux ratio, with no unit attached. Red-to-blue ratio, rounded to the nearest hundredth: 0.88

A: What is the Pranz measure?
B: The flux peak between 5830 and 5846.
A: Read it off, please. 6.784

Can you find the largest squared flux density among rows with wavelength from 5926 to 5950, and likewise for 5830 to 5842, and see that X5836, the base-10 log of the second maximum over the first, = -0.06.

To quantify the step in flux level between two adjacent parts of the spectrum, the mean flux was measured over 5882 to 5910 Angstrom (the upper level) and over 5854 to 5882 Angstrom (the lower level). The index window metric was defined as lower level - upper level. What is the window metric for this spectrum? 0.4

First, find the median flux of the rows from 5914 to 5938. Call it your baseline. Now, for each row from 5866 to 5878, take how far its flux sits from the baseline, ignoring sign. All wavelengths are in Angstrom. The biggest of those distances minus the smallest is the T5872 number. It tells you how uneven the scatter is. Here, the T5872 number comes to 0.36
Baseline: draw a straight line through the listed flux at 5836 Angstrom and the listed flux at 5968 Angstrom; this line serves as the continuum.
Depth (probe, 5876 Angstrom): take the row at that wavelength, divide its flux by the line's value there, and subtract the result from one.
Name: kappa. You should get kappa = -0.14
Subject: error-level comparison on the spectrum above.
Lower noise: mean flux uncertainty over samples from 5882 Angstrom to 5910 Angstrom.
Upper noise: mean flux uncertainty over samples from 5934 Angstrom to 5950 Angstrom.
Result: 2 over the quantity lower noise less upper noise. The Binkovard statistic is 70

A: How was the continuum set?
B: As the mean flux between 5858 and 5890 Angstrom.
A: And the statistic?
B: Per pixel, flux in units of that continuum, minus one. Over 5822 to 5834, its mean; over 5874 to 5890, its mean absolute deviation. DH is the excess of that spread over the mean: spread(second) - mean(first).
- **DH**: 0.18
